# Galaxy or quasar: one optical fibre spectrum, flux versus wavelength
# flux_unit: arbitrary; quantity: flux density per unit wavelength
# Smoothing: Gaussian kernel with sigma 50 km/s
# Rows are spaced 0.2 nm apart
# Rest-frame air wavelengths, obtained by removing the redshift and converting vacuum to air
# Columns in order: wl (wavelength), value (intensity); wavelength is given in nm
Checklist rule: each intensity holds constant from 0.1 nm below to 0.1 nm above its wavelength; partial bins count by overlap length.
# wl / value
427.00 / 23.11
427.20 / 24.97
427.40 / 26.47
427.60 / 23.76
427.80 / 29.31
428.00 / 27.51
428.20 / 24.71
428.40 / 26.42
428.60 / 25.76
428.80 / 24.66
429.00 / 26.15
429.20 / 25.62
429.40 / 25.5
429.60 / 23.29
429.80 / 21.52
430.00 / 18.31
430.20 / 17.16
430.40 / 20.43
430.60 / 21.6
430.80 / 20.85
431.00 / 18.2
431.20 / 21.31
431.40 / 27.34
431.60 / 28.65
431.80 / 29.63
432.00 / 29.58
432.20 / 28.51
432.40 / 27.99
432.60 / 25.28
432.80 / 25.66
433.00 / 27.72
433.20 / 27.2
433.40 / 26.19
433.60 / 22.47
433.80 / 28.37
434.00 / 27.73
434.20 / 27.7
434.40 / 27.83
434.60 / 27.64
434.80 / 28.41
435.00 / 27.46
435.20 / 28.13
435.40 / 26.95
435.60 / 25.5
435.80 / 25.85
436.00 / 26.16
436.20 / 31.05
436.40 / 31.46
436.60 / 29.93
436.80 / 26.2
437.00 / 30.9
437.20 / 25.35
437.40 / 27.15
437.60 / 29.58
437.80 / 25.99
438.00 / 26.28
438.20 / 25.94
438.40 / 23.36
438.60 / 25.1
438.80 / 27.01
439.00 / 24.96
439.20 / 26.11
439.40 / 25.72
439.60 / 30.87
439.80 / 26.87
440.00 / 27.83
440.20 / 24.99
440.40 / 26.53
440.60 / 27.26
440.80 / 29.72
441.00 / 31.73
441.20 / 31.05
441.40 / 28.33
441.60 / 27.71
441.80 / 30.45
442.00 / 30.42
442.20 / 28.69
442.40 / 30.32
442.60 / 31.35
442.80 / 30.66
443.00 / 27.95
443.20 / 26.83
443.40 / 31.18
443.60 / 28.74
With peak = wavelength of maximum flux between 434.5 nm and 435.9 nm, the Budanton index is 434.80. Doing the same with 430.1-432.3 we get 431.80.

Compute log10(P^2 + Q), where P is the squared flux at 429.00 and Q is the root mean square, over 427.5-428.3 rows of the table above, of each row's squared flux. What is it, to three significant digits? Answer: 5.67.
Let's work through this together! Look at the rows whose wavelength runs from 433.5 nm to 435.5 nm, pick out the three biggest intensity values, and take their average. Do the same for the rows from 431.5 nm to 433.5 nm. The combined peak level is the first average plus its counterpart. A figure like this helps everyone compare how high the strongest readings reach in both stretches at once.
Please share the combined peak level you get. 58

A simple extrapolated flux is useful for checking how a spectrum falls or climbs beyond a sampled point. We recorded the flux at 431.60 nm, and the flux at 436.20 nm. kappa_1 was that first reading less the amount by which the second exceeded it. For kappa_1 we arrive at 26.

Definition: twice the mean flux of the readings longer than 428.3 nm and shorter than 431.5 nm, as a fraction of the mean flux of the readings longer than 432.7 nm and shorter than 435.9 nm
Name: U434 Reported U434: 1.69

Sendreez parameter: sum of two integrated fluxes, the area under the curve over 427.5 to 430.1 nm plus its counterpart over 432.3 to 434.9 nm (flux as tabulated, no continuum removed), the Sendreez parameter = 135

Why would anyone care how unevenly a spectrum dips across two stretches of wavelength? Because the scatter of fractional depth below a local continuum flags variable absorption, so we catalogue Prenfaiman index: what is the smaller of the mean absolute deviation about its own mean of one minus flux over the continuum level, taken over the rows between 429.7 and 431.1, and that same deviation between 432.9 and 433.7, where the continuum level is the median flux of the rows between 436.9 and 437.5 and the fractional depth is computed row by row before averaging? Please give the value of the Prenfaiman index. 0.058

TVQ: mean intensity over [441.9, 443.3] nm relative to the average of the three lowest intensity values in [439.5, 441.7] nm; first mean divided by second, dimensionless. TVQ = 1.13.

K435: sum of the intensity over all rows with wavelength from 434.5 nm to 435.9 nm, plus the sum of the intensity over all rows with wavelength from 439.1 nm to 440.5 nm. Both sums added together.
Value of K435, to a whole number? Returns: 379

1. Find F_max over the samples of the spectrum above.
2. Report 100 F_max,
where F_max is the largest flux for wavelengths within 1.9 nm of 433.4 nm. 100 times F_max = 2963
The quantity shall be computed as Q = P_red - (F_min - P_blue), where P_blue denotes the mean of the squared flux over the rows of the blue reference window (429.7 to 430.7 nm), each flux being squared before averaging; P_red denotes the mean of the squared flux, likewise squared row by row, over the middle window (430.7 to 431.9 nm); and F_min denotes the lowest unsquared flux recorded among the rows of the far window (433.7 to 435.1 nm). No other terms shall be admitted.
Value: 979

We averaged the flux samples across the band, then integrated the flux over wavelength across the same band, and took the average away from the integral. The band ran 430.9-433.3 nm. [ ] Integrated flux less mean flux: 37.0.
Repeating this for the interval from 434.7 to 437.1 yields 39.4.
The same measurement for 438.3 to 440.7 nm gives 36.9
